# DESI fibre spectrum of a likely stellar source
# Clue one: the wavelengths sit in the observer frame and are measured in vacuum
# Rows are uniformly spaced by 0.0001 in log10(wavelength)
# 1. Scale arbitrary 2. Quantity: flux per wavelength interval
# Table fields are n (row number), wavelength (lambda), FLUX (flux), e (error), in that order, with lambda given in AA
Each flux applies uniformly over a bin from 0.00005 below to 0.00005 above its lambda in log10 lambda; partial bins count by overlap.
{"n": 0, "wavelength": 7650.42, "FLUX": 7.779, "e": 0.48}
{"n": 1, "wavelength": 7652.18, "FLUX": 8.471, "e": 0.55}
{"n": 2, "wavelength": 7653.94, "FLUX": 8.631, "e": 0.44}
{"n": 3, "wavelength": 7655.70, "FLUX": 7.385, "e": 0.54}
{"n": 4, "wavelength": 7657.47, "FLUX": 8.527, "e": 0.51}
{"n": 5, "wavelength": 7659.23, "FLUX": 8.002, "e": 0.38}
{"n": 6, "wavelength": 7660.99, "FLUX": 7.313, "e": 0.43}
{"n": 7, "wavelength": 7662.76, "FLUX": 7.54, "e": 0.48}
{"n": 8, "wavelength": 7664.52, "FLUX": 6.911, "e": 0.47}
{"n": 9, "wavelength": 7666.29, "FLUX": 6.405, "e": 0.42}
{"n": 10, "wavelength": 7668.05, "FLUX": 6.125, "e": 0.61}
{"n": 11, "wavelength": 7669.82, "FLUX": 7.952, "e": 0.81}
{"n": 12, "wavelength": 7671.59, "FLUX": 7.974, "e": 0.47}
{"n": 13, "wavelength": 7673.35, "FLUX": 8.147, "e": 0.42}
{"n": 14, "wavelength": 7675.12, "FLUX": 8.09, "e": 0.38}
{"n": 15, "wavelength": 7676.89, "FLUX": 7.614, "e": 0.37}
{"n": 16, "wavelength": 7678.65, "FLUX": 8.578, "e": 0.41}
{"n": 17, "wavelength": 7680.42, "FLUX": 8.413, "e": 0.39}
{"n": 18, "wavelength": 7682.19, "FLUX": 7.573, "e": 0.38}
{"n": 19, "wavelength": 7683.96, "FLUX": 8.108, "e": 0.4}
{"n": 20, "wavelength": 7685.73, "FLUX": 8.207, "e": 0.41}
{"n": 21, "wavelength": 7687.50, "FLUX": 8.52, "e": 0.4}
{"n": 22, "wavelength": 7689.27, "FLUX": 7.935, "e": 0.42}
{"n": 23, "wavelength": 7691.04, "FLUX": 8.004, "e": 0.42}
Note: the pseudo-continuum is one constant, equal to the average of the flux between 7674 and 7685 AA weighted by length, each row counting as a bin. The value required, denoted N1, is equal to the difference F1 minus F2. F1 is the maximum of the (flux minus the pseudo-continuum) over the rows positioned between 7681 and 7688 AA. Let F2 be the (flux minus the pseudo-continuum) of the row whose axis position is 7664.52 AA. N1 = 1.6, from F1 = 0.455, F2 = -1.2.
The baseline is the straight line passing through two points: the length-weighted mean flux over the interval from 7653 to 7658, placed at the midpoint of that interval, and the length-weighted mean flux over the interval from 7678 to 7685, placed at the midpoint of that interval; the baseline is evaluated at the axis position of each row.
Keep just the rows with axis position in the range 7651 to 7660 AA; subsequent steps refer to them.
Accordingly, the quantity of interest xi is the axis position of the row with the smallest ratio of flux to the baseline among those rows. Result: 7655.70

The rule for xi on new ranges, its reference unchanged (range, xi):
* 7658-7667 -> 7666.29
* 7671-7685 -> 7682.19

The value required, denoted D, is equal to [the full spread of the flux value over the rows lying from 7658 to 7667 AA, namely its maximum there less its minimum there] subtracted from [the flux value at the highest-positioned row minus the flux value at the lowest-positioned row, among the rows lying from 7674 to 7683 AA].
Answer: -2.1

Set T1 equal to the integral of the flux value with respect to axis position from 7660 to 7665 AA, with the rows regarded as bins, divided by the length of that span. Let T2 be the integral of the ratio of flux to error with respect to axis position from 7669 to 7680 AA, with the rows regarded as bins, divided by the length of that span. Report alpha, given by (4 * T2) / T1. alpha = 10.1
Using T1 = 7.3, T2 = 18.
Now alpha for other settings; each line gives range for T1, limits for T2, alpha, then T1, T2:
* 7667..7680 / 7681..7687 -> 10.4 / 7.8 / 20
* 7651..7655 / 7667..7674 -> 6.6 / 8.5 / 14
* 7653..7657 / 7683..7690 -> 10.0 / 8.1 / 20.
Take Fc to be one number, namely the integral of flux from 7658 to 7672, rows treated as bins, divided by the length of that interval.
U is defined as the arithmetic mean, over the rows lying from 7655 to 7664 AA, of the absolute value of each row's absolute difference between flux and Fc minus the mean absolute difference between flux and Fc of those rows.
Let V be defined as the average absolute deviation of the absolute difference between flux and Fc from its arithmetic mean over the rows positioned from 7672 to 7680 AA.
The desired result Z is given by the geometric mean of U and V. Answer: 0.323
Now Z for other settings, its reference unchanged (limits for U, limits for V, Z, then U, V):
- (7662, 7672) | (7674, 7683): 0.296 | 0.24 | 0.37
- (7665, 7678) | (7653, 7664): 0.295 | 0.18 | 0.49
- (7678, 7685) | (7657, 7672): 0.313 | 0.33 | 0.30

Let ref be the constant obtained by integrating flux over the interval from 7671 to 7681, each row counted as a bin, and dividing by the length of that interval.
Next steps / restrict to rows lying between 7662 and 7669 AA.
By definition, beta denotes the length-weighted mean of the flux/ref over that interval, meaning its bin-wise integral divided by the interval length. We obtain 0.83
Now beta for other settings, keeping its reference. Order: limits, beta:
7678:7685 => 1.00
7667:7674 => 0.92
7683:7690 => 1.01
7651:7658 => 1.01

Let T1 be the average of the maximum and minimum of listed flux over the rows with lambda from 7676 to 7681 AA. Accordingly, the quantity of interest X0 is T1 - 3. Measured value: 5.1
